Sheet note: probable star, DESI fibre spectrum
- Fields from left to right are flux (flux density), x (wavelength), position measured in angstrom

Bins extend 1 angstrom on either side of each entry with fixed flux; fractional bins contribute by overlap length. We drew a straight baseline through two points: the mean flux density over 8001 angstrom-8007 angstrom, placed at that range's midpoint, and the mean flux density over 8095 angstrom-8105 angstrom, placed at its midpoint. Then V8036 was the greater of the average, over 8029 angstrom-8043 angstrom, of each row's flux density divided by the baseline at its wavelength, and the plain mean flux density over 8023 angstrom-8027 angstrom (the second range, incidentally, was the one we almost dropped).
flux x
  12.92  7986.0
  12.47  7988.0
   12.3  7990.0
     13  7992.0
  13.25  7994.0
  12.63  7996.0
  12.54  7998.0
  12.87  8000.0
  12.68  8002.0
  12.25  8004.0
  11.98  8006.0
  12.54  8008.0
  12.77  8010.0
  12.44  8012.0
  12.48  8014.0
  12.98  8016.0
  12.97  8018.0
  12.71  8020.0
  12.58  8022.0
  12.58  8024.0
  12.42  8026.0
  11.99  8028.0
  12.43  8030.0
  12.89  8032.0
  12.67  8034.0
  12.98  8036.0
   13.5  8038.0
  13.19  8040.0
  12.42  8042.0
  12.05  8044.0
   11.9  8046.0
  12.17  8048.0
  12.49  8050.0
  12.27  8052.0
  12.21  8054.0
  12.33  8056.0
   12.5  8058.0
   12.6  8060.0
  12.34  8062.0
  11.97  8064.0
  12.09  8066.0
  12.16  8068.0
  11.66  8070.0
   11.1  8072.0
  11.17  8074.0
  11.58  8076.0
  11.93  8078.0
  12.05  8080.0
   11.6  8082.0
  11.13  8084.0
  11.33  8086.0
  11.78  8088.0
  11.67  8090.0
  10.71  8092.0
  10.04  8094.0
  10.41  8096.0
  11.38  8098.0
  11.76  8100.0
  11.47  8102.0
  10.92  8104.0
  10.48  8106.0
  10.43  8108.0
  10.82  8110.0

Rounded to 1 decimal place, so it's 12.5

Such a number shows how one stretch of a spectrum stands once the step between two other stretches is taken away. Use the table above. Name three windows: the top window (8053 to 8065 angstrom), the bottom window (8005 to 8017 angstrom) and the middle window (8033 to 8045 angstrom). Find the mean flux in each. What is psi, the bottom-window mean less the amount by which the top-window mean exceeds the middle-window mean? 13.01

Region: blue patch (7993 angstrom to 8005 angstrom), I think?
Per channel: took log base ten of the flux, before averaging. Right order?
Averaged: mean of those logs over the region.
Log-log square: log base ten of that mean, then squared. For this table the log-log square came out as 0.0018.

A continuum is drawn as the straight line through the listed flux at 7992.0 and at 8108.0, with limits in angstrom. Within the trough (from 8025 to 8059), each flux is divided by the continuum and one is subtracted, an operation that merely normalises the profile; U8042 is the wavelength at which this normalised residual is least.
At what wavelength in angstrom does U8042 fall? 8028.0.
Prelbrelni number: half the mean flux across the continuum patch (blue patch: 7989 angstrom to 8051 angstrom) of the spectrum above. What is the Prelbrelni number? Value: 6.3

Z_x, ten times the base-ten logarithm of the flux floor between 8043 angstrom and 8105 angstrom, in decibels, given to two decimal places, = 10.02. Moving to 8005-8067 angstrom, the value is 10.76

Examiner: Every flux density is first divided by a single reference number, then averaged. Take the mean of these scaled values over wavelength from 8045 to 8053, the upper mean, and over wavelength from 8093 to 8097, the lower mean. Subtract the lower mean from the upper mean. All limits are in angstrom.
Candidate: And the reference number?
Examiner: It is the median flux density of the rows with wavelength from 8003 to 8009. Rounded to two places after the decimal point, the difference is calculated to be 0.16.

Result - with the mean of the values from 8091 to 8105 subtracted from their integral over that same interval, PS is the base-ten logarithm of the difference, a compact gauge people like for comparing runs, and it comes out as 2.2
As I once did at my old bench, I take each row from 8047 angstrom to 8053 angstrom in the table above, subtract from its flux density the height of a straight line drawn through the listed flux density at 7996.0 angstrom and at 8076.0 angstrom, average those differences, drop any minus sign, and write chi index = 0.39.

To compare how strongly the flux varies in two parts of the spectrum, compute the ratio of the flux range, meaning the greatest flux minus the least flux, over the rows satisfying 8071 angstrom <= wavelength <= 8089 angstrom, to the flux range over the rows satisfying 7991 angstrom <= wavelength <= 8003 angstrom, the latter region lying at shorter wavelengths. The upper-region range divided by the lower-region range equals 1.34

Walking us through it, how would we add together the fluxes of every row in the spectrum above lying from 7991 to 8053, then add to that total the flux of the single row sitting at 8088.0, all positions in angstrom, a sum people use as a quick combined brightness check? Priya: 402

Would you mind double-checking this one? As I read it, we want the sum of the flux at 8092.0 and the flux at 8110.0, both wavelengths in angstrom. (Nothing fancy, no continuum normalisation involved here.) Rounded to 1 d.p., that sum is 21.5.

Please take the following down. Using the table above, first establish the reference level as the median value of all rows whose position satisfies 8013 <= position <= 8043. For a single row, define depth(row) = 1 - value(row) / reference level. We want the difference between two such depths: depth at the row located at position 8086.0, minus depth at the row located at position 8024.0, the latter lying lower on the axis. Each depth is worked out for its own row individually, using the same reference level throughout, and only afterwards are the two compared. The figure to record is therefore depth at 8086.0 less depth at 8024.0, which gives 0.10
